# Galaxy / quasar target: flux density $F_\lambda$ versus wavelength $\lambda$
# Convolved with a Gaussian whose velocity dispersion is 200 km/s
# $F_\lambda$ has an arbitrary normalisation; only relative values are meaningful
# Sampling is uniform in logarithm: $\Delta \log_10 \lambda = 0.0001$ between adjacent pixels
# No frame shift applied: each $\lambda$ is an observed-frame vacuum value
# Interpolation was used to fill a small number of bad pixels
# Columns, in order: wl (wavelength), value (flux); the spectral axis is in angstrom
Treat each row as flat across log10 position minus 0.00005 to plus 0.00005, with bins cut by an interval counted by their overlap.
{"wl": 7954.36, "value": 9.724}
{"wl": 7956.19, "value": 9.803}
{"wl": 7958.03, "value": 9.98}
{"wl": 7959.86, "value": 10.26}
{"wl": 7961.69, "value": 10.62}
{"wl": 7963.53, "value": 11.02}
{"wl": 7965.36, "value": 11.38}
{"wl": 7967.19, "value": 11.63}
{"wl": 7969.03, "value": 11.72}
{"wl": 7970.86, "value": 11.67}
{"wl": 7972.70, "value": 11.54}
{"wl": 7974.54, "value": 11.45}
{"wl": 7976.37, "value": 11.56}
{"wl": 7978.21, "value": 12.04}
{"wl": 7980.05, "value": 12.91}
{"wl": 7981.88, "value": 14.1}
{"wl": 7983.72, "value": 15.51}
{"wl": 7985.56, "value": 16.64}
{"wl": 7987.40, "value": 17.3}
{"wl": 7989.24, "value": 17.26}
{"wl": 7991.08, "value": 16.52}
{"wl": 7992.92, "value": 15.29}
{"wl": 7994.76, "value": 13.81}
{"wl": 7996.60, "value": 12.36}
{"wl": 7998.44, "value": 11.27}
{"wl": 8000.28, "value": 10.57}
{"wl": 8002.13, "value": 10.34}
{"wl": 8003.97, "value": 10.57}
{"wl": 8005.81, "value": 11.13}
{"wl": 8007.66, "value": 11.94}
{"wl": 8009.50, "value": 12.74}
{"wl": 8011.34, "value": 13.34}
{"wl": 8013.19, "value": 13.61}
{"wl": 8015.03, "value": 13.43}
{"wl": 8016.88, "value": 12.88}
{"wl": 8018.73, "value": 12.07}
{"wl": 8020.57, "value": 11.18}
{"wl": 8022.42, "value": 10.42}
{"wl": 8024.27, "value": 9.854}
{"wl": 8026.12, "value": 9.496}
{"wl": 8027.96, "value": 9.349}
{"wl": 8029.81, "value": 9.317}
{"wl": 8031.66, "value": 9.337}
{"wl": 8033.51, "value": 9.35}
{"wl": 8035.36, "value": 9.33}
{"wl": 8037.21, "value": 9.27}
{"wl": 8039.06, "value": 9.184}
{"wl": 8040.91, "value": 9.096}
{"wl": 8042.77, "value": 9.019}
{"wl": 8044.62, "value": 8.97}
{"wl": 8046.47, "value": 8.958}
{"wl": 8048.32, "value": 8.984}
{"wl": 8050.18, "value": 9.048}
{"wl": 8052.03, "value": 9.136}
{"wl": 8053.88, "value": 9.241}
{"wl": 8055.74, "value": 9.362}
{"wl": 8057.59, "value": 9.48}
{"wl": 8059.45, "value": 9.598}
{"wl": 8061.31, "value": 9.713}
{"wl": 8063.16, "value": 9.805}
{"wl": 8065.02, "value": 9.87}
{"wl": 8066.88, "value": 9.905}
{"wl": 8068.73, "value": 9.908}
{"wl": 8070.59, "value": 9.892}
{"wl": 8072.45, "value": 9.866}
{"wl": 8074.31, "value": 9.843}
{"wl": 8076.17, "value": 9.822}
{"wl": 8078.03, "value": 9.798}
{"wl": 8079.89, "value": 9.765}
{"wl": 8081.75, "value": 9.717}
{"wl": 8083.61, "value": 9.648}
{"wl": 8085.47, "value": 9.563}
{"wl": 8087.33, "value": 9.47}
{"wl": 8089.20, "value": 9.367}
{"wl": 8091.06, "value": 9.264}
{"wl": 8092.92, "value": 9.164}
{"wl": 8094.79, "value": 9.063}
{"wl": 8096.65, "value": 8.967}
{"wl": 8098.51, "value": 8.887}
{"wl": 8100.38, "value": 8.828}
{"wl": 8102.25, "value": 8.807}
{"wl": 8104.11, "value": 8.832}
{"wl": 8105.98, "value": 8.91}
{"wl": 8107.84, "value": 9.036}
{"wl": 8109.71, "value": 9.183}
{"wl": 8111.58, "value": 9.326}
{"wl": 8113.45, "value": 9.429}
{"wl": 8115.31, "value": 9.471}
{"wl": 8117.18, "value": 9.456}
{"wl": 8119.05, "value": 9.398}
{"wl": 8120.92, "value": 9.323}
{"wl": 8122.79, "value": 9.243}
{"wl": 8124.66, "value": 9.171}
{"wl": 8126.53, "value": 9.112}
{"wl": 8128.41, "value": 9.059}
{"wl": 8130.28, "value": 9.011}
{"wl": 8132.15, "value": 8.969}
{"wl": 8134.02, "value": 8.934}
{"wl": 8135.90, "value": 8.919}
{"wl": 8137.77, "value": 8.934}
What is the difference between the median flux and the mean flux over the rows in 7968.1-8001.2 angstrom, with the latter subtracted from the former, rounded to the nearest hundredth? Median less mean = -0.89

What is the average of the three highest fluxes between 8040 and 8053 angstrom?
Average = 9.1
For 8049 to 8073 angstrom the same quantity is 9.9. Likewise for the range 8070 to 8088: 9.9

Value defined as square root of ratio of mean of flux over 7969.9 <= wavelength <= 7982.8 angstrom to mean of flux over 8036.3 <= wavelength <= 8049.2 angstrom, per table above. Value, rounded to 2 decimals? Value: 1.16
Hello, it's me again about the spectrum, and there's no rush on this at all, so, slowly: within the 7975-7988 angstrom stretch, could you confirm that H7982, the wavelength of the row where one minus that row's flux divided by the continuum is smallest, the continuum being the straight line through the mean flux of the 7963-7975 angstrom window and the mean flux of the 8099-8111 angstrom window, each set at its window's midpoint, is 7987.40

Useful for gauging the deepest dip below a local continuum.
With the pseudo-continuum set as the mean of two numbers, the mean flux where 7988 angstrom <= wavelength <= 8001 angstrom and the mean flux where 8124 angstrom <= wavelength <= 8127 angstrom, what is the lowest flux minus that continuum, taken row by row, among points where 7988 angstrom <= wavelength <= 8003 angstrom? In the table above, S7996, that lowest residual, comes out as -1.2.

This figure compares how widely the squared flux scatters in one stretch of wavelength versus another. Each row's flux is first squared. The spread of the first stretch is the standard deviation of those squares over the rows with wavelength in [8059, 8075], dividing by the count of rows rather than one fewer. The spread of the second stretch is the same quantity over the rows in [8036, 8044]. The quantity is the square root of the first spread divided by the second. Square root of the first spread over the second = 1.1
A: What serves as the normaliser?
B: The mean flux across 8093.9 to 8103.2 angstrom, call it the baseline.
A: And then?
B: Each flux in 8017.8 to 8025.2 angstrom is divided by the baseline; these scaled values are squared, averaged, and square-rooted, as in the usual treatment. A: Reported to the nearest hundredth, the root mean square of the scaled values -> 1.22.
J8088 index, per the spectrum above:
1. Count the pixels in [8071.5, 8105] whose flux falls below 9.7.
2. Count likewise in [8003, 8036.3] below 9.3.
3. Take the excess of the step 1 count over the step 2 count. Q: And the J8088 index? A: 12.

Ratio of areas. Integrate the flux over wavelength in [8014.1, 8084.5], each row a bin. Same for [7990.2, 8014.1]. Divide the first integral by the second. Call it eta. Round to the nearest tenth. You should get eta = 2.3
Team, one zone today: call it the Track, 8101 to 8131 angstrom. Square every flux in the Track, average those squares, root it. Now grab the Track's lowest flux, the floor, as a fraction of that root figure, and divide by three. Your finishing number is 0.320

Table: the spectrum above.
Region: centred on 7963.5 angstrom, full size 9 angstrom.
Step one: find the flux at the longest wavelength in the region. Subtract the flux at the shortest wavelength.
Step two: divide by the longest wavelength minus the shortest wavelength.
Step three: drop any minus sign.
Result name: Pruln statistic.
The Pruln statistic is 0.19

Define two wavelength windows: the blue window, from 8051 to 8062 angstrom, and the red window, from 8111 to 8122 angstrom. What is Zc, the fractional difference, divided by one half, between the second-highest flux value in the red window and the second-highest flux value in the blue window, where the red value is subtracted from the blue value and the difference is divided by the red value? 0.0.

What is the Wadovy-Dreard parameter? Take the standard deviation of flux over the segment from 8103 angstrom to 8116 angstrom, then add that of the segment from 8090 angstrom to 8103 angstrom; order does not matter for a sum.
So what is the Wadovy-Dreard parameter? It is 0.4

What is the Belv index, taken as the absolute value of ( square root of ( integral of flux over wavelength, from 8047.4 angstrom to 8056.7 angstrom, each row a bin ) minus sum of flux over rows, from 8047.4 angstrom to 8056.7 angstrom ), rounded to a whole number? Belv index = 37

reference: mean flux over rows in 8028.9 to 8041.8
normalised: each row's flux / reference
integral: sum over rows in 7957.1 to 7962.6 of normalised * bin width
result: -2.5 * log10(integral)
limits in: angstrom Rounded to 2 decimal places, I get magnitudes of -1.96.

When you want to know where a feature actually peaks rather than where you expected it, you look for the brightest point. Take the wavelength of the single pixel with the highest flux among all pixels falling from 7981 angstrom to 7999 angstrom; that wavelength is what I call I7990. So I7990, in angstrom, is 7987.40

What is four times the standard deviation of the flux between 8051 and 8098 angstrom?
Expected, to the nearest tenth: 1.2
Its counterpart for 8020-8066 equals 2.0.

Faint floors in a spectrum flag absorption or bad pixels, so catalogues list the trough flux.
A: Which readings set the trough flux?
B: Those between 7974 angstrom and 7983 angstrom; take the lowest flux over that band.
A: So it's 11.45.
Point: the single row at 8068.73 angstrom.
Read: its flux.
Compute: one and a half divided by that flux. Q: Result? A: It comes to 0.151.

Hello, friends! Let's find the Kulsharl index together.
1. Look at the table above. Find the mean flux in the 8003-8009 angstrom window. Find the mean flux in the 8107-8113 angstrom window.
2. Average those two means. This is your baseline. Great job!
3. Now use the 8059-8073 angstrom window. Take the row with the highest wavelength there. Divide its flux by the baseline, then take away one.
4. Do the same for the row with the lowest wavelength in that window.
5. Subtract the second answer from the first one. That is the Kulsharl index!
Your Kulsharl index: 0.026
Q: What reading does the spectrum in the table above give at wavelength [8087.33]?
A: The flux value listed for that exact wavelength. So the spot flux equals 9.47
